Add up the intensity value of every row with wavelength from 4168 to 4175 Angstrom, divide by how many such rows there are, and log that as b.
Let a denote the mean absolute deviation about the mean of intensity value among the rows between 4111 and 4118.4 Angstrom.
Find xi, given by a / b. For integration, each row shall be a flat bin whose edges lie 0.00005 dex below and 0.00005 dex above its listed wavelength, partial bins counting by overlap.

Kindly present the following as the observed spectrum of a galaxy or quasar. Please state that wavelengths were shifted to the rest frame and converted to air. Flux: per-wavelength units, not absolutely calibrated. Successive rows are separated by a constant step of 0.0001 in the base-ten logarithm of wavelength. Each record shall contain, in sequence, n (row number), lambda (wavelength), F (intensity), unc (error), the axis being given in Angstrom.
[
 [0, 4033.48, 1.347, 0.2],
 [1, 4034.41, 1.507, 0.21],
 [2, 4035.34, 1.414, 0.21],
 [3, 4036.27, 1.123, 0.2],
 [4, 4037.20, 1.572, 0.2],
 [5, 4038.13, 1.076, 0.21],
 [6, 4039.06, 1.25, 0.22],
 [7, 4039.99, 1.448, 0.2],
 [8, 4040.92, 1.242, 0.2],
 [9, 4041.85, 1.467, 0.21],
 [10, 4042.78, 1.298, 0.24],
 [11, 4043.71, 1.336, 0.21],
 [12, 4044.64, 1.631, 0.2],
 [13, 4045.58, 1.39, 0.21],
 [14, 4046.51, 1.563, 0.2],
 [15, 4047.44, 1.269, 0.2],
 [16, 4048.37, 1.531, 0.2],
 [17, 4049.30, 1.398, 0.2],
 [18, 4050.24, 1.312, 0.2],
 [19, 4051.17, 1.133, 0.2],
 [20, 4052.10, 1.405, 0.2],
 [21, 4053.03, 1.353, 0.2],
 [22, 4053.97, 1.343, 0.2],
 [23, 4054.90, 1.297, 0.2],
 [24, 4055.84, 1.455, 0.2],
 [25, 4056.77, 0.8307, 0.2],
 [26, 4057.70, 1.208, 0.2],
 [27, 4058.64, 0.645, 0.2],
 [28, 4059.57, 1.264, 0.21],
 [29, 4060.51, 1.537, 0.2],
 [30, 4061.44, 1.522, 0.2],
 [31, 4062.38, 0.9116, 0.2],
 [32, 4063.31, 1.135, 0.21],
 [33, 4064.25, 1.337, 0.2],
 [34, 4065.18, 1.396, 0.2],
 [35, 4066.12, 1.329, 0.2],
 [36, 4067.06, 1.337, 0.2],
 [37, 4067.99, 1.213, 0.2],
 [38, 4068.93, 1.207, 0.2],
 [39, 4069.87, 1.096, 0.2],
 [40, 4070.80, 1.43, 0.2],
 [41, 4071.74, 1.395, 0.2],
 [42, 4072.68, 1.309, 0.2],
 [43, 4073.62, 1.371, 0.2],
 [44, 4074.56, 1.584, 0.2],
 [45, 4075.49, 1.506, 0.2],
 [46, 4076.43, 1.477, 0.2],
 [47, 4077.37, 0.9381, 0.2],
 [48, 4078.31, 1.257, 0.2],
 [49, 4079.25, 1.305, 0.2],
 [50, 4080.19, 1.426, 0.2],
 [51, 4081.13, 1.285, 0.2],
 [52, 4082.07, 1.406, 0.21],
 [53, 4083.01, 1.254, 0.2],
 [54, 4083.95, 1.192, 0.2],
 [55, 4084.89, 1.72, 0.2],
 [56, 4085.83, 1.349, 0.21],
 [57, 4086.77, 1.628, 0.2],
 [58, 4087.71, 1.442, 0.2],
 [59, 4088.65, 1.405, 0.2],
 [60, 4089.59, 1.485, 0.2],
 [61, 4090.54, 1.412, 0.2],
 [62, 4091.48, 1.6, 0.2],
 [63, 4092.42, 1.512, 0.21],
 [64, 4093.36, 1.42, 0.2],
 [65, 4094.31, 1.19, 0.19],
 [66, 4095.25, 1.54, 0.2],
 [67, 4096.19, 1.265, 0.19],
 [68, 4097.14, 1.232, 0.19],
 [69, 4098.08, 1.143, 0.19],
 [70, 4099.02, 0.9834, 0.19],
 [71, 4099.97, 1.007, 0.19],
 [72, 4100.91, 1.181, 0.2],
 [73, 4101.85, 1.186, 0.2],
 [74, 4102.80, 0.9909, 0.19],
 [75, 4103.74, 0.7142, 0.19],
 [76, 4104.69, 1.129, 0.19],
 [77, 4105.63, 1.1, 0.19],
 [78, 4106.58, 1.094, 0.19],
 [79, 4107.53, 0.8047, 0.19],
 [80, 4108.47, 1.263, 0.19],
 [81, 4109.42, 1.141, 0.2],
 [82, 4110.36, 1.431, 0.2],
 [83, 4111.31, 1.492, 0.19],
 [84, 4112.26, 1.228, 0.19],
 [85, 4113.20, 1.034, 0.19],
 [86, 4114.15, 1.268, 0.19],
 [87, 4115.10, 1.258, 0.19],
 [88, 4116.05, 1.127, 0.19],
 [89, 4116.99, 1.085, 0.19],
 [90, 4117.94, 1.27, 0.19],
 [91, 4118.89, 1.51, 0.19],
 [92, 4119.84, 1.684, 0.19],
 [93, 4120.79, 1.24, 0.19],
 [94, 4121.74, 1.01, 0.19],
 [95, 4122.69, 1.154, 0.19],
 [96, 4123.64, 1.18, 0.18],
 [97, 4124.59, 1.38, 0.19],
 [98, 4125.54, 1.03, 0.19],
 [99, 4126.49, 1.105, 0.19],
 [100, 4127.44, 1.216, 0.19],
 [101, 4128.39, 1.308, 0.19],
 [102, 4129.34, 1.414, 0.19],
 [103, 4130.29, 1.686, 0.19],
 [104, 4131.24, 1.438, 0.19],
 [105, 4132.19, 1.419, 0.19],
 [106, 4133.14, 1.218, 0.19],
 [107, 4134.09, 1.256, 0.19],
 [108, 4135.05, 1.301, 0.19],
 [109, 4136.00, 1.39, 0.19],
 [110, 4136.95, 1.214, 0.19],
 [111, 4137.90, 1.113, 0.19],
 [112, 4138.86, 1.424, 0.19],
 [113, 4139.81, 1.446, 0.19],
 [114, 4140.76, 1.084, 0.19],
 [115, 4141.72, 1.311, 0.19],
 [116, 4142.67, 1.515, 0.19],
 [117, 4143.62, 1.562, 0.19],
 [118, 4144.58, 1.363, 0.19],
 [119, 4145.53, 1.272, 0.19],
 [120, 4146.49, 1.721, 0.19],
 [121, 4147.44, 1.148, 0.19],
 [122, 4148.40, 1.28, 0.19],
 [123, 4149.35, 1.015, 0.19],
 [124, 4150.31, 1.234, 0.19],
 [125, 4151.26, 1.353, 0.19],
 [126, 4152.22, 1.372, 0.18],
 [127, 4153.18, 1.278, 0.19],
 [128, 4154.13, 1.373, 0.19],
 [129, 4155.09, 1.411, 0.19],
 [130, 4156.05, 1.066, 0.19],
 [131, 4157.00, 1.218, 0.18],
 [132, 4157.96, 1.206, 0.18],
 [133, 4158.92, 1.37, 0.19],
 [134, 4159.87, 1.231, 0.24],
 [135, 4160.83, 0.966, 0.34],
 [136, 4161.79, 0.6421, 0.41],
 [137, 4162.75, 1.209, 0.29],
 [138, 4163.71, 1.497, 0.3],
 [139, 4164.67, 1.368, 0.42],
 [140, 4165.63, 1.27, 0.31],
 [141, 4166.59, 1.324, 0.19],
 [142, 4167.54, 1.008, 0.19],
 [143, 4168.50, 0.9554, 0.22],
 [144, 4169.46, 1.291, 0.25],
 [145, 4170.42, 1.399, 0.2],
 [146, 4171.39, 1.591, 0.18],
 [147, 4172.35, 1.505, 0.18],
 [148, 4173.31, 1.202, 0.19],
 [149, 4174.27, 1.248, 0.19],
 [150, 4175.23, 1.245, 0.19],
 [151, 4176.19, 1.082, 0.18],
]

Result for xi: 0.079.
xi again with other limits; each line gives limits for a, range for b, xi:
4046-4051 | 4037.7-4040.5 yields 0.084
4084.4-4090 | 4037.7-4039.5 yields 0.097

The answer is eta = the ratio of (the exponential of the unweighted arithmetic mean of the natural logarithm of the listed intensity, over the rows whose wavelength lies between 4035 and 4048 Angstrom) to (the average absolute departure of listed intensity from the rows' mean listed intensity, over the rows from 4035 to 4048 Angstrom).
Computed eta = 10.0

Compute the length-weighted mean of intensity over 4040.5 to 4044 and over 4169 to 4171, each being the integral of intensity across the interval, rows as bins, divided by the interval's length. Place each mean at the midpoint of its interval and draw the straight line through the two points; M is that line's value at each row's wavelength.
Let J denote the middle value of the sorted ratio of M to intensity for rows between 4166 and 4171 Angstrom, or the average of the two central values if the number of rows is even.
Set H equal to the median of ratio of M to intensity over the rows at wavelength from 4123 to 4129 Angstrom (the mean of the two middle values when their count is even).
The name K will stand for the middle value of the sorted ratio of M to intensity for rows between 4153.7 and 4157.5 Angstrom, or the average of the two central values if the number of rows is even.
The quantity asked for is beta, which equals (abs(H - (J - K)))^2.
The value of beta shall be 1.26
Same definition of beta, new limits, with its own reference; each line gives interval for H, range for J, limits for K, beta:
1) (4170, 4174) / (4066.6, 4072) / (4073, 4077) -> 0.60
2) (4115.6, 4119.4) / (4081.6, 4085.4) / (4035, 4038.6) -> 1.40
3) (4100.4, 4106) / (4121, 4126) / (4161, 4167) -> 1.17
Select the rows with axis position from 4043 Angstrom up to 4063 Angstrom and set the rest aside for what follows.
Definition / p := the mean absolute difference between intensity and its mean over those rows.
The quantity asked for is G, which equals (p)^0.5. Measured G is 0.42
